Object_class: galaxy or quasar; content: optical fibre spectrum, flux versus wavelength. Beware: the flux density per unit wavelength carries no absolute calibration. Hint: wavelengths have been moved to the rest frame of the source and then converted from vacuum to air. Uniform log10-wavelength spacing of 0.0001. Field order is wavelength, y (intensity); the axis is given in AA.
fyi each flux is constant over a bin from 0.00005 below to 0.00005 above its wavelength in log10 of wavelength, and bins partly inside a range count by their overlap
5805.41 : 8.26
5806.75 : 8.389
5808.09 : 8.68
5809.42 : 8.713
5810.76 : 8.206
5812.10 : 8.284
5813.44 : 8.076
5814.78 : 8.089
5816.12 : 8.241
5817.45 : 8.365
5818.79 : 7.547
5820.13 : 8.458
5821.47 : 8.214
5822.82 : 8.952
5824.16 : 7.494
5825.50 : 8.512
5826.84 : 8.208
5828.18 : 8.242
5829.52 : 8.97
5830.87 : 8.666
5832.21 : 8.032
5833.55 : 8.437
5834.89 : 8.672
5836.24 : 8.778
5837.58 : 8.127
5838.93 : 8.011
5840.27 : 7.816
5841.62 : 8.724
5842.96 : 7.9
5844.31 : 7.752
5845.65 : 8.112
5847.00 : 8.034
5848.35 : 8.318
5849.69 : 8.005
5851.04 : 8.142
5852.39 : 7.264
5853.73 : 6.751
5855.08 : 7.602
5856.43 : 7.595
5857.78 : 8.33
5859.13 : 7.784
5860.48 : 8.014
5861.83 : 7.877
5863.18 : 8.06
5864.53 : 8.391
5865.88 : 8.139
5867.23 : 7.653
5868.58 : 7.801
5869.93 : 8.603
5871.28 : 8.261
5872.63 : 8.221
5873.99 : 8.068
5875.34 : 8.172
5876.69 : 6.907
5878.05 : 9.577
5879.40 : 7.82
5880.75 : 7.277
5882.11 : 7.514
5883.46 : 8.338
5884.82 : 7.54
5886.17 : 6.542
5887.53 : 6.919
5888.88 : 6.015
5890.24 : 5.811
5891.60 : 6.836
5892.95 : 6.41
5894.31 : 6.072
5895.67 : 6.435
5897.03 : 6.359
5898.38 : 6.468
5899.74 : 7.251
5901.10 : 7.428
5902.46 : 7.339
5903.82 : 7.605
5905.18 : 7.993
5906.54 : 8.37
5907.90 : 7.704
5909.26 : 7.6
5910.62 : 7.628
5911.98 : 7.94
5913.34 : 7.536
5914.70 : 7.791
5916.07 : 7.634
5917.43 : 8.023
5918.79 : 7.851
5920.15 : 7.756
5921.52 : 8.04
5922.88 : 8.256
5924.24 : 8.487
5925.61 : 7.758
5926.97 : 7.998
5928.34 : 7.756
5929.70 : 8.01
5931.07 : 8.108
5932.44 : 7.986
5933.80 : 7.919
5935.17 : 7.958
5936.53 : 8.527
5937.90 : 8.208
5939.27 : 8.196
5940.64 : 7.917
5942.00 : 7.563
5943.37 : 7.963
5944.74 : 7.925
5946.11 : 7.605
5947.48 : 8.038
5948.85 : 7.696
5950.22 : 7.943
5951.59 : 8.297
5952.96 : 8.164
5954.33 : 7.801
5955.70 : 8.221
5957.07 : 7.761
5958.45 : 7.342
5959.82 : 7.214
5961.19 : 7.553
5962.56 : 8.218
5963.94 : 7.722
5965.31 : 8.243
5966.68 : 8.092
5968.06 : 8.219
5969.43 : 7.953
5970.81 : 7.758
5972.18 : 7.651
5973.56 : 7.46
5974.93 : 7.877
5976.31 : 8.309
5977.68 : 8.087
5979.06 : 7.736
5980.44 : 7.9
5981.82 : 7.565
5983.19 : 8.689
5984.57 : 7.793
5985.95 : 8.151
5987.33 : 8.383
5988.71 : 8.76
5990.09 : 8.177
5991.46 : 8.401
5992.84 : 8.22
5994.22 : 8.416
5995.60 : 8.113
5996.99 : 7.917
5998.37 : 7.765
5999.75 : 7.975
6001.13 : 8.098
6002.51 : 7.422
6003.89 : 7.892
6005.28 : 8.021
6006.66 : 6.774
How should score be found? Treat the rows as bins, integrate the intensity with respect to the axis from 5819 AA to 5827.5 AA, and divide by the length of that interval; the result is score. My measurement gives 8.3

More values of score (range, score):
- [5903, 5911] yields 7.8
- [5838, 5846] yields 8.1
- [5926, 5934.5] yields 8.0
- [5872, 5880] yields 8.1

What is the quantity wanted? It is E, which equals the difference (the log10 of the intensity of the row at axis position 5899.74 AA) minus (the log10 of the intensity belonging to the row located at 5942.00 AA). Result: -0.018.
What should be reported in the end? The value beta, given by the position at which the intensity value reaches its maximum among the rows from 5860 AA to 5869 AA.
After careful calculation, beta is 5864.53 AA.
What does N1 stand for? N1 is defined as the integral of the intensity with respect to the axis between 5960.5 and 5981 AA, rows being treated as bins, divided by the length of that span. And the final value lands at 7.92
